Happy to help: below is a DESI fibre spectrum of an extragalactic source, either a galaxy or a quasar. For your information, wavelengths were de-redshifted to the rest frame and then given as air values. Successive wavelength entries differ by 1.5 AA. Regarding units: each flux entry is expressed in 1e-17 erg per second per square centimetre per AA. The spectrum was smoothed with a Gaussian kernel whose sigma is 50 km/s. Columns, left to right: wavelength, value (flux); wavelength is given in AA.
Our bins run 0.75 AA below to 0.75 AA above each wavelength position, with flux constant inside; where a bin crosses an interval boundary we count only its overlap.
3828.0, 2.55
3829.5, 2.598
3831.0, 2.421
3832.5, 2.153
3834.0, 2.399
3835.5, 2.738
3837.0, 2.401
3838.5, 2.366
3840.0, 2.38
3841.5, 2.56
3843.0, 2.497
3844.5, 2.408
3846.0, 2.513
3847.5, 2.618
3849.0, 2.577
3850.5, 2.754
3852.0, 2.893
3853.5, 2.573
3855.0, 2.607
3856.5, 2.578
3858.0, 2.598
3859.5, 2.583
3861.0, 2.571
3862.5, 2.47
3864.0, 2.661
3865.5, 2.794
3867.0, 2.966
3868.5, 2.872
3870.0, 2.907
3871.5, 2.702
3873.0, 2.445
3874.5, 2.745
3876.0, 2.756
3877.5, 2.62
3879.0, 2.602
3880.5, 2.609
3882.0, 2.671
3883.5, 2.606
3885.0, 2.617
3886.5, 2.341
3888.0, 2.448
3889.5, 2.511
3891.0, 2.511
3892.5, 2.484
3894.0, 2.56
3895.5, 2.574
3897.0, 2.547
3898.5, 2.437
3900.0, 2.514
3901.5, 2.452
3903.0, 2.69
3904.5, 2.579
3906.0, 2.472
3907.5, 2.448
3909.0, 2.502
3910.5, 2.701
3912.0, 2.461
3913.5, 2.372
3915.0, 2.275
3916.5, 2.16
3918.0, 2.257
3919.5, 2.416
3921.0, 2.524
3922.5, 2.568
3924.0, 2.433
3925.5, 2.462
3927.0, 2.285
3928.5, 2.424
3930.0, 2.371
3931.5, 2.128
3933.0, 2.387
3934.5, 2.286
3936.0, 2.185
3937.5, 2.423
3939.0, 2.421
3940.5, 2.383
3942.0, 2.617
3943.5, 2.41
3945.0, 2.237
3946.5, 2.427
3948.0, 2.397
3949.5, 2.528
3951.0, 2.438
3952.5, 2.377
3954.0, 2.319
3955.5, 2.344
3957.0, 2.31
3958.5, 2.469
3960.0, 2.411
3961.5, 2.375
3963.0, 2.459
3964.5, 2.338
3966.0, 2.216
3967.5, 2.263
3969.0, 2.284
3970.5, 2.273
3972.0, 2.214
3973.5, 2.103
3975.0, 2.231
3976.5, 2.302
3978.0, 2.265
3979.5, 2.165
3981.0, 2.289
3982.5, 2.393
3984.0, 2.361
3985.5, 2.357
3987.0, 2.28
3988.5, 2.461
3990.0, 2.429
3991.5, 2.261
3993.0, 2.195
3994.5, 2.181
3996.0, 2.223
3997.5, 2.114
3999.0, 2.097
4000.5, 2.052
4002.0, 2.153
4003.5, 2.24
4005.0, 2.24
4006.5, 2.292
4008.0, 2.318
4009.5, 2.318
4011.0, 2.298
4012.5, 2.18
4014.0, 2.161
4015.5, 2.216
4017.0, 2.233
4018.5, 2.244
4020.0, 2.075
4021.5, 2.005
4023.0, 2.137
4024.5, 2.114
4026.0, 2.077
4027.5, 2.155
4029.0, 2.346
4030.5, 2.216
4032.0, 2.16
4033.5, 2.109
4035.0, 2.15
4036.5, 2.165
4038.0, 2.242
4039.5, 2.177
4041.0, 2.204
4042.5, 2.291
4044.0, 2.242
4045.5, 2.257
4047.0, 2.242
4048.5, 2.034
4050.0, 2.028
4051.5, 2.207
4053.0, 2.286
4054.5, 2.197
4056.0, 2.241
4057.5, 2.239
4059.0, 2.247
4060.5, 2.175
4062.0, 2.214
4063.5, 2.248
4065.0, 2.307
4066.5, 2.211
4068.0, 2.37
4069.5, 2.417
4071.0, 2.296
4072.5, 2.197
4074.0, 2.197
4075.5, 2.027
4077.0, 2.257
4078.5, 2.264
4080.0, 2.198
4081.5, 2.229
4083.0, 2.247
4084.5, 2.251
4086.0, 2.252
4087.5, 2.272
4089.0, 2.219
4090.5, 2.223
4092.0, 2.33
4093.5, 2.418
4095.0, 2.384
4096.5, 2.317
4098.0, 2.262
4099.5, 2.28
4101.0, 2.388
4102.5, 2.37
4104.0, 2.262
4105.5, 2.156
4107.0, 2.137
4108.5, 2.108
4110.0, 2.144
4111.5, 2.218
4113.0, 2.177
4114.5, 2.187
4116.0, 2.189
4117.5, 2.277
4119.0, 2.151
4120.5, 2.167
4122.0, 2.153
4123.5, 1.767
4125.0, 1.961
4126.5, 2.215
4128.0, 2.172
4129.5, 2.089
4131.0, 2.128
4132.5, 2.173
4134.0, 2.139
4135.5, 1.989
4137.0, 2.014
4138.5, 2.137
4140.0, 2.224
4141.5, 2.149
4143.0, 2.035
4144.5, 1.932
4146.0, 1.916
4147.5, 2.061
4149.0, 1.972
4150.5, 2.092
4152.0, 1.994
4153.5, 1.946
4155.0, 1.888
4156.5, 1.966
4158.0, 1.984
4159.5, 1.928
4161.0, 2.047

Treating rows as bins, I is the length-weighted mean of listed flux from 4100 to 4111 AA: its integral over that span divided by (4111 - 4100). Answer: 2.22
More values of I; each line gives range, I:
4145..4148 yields 1.98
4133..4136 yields 2.08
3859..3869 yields 2.70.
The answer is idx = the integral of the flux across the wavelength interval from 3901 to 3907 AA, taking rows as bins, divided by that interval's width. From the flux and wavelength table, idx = 2.55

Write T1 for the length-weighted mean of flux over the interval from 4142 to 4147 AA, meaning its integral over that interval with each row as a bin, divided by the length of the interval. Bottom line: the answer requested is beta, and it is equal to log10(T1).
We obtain 0.296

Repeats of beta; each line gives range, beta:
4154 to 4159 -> 0.289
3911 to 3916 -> 0.376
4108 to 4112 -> 0.334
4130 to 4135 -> 0.330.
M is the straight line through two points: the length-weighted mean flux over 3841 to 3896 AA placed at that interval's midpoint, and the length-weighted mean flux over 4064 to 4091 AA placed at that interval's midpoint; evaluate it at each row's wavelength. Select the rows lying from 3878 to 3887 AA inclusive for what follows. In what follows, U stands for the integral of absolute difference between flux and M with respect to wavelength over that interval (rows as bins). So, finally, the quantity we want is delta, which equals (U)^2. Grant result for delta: 0.27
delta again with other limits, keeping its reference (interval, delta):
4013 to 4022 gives 3.00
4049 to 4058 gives 0.73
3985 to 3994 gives 0.89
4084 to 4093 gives 0.12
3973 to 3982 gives 2.92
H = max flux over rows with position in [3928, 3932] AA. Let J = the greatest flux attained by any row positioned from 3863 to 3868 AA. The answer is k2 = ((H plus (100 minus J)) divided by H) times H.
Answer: 99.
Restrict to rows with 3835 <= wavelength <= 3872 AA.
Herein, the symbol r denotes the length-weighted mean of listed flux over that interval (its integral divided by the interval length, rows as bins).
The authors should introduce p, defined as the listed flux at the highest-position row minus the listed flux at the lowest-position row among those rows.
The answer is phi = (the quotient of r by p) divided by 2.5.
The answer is -29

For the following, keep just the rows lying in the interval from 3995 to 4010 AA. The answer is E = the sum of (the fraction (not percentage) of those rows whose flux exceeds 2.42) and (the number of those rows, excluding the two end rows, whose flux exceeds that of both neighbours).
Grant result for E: 0.0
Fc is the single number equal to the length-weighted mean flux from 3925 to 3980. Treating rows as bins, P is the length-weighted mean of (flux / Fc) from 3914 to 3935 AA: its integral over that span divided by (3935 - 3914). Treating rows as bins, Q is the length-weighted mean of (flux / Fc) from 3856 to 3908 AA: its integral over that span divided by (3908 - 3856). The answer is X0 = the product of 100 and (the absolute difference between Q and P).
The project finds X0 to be 10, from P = 1.01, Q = 1.11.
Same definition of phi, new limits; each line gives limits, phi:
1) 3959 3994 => -4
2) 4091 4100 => -19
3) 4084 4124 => -2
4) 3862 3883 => 5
